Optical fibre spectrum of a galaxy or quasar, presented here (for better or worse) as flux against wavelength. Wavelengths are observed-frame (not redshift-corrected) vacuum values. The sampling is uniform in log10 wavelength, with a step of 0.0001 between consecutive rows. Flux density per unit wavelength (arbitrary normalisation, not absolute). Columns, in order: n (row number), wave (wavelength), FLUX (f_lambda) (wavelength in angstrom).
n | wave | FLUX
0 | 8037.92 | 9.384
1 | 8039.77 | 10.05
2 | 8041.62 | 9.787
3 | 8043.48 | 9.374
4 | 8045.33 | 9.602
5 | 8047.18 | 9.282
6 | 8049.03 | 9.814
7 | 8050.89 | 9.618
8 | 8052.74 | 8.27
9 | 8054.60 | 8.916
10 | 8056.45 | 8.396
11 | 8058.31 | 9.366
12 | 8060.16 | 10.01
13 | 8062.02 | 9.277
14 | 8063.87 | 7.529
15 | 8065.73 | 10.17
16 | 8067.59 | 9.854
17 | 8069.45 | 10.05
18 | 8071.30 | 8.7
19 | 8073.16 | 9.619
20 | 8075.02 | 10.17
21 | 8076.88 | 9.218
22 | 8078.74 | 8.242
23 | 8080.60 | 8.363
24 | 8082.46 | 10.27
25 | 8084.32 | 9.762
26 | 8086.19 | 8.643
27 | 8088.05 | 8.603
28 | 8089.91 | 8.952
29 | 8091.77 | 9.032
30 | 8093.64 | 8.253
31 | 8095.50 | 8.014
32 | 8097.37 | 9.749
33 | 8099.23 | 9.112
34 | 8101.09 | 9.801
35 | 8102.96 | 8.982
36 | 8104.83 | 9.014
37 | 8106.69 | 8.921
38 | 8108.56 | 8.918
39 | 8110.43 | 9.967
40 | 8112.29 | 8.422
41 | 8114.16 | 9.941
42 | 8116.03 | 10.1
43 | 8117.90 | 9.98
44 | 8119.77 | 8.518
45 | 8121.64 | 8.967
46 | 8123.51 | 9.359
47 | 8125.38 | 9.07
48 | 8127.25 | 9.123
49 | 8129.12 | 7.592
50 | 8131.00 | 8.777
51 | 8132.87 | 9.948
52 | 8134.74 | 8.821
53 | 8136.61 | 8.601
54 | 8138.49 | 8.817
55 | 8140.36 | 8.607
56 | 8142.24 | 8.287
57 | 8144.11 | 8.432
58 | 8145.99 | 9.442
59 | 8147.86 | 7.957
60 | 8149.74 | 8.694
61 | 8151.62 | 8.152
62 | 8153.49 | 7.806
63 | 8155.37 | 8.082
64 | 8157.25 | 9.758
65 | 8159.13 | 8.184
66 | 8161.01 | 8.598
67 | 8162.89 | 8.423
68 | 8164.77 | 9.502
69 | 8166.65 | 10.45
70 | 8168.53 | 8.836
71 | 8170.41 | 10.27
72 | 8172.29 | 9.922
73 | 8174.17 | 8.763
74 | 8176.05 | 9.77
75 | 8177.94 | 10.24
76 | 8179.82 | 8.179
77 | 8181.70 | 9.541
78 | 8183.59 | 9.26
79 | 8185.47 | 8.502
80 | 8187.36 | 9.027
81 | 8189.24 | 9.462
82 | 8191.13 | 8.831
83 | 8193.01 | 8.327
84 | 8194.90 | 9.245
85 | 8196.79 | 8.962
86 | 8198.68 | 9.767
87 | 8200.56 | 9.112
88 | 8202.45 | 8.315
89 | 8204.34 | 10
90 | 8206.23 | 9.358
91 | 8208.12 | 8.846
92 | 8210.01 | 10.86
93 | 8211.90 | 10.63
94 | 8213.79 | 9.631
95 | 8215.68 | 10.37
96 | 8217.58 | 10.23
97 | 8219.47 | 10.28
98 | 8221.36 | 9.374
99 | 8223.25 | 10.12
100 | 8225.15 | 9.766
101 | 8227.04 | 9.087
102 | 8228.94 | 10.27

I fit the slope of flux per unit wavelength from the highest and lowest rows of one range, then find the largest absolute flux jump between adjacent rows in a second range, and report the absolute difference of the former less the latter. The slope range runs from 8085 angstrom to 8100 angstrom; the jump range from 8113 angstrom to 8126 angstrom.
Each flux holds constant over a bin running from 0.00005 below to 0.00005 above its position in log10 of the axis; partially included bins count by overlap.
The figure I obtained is 1.4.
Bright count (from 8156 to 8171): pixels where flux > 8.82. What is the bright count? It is 5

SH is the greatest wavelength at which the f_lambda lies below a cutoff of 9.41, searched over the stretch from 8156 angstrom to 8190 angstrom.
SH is 8187.36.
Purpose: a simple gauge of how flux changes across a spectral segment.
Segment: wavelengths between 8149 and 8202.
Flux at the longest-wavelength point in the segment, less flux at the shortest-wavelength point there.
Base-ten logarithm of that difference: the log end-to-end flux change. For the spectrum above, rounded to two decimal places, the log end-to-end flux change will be -0.38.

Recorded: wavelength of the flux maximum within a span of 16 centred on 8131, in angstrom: 8132.87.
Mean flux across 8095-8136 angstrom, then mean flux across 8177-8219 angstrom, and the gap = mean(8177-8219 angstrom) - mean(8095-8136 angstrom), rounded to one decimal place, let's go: 0.3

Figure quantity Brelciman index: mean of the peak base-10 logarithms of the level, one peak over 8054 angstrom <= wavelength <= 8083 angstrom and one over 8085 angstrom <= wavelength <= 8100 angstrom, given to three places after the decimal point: 1.000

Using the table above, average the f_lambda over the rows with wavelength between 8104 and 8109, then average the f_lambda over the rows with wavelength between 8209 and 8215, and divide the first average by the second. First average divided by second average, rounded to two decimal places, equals 0.86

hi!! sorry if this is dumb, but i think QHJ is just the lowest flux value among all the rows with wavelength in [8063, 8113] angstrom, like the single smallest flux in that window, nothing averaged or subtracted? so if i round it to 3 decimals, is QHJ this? 7.529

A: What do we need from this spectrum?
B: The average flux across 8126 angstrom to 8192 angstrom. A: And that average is 8.93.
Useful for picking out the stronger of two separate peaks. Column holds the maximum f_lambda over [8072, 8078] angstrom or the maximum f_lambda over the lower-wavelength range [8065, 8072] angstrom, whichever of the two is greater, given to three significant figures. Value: 10.2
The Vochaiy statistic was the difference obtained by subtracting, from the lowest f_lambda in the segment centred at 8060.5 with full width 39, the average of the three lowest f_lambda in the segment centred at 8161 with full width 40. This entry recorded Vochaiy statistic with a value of -0.4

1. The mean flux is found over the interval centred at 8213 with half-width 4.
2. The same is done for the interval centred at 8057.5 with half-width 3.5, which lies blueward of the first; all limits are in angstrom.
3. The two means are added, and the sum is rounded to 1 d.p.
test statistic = 19.5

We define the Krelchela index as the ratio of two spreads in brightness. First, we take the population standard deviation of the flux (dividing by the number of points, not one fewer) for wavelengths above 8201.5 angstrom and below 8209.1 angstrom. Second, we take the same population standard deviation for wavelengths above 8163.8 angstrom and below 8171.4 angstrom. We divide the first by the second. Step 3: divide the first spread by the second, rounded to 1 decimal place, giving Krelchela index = 1.0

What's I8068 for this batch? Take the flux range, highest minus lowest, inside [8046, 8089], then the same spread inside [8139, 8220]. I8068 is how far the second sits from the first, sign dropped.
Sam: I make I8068 0.31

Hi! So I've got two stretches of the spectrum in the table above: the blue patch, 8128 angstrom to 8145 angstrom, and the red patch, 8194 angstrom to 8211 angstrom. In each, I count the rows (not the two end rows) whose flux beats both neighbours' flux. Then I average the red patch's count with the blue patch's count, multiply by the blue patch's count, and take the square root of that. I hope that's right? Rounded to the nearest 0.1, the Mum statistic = 2.0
